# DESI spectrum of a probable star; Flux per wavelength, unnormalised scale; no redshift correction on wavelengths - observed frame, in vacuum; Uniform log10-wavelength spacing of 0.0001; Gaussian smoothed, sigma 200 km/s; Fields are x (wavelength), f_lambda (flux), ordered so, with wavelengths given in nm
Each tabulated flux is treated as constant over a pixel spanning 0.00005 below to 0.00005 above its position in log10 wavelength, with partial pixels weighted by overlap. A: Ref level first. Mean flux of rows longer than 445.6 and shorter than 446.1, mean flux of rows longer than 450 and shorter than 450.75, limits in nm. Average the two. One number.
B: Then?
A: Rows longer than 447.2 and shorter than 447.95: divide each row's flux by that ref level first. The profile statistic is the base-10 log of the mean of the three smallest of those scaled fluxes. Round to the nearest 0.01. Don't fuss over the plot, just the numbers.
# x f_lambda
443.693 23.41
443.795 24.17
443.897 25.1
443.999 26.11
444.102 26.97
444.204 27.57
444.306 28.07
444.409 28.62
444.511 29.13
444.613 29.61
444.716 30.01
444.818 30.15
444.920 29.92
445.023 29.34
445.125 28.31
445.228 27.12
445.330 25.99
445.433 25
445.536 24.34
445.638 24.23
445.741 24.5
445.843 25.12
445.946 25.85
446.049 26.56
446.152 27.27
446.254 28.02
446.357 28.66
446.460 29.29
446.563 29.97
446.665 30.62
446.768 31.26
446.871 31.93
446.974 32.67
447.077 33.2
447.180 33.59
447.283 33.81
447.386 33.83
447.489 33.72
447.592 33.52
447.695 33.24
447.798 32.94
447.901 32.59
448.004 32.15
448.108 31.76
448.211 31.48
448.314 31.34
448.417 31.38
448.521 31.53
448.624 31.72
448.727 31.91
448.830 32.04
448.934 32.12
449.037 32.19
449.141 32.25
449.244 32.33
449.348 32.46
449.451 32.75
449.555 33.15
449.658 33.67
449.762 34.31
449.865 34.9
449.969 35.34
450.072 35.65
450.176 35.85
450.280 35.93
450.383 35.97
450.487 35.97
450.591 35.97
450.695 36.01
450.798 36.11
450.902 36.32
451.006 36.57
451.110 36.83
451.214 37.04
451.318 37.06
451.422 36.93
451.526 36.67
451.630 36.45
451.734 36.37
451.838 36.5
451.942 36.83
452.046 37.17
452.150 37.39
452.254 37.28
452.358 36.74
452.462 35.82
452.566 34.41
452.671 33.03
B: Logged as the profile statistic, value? 0.03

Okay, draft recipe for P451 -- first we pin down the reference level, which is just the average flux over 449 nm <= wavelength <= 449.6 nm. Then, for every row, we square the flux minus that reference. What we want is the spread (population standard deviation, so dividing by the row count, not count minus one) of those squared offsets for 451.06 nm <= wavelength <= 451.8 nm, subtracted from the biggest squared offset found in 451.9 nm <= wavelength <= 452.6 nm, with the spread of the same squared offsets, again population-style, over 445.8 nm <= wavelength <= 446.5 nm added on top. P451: 37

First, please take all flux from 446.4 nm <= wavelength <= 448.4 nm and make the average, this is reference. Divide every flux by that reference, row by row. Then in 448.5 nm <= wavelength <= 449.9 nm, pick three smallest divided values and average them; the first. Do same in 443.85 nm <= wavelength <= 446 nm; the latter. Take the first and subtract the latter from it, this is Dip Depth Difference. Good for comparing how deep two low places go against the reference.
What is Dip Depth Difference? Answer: 0.228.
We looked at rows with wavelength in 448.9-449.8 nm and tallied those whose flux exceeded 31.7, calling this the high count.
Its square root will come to 3.0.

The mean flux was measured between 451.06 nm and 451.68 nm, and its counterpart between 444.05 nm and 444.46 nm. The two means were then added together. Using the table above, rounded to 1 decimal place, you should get 64.6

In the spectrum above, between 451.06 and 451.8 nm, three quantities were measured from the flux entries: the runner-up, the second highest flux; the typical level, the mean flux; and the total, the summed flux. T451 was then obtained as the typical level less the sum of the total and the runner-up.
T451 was -258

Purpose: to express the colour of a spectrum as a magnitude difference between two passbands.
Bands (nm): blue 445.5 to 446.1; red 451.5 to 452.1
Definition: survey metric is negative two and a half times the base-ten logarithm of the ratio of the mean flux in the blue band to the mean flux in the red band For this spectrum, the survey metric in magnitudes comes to 0.41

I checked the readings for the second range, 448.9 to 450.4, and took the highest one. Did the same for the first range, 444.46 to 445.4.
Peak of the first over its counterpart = 0.838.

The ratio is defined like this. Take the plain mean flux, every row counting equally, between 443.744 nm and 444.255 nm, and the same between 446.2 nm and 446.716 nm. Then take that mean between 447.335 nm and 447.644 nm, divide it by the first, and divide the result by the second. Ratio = 0.044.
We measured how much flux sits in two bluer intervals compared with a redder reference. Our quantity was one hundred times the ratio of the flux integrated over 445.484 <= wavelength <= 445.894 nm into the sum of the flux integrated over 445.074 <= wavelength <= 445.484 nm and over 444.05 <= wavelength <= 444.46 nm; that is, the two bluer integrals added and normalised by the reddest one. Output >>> 221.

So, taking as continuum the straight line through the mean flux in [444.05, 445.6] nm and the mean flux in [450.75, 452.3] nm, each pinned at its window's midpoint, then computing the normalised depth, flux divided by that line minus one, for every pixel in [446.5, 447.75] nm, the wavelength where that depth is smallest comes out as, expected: 446.563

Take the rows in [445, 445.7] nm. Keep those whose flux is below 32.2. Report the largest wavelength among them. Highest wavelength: 445.638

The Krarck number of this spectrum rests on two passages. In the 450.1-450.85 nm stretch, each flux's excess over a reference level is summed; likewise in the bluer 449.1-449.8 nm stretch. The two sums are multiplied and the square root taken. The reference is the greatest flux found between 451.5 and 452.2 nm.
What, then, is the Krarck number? 17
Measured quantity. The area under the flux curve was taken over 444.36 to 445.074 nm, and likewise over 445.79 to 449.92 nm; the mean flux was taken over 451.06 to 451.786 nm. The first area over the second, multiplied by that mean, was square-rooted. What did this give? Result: 2.4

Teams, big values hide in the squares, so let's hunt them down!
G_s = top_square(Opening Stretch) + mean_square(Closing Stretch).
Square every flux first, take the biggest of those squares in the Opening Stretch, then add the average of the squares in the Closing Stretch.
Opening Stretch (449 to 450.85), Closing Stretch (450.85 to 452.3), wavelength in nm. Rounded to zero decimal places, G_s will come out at 2659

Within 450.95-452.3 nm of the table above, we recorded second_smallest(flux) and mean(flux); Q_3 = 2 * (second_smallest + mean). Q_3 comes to 147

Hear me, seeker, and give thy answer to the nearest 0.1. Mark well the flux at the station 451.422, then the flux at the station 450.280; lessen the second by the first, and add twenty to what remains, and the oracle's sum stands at 19.0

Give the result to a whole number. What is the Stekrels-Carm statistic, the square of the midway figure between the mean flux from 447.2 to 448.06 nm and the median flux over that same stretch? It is 1109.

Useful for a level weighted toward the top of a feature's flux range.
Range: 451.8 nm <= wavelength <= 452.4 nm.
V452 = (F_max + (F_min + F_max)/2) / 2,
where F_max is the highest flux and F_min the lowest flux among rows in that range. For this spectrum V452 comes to 37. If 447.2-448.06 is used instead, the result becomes 33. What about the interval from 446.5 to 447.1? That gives 32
